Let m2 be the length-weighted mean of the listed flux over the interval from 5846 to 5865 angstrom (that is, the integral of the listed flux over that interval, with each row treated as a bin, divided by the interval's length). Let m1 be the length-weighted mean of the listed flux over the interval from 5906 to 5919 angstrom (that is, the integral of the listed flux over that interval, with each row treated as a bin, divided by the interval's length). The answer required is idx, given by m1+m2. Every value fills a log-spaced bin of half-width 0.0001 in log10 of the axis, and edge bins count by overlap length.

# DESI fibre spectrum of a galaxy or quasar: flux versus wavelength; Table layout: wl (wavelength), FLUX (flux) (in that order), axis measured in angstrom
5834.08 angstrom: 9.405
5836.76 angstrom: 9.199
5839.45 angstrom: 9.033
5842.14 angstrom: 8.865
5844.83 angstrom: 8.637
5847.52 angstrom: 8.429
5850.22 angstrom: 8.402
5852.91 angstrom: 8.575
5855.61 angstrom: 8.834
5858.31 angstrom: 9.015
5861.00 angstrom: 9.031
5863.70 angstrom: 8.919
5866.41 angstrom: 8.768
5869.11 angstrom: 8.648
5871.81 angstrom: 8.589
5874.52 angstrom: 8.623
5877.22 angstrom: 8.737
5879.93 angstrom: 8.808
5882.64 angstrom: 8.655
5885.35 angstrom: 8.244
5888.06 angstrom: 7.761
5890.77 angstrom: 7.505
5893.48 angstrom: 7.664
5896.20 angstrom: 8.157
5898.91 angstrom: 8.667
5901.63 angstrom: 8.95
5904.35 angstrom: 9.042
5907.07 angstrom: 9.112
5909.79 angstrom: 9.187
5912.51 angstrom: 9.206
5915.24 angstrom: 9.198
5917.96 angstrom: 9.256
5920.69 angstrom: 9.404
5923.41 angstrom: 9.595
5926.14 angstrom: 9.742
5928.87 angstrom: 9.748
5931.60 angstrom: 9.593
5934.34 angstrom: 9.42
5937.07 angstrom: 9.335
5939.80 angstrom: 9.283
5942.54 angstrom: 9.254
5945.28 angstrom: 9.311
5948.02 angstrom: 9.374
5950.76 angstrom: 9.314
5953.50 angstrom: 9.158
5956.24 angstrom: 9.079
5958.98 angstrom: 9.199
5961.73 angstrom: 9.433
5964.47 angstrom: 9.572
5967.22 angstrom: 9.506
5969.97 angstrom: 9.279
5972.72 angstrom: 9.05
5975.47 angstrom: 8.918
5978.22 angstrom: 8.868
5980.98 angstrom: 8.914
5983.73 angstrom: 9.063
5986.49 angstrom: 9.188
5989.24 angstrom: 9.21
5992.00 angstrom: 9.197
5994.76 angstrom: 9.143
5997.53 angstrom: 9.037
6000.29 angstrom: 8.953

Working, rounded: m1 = 9.19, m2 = 8.7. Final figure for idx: 17.9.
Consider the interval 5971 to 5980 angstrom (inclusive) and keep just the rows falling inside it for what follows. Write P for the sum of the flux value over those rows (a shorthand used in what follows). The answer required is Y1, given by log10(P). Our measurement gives 1.43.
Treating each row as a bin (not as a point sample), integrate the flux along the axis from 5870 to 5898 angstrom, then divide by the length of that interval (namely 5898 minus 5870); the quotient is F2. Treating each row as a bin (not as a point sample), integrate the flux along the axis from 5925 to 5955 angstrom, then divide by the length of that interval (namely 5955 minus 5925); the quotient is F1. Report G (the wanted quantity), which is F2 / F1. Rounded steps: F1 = 9.4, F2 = 8.29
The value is 0.88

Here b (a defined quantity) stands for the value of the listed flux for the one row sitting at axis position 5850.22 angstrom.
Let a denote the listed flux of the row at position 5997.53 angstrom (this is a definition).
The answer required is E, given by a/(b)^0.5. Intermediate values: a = 9.037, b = 8.402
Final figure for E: 3.12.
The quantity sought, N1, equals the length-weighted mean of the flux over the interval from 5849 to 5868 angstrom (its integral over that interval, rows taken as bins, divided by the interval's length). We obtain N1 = 8.8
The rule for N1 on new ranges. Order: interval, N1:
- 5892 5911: 8.7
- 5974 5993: 9.1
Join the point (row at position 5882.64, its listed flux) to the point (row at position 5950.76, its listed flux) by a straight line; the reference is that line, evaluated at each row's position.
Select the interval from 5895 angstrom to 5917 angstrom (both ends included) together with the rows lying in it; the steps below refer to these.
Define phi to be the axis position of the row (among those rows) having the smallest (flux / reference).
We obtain 5896.20 angstrom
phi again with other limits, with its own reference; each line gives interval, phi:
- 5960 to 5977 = 5975.47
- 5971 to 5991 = 5978.22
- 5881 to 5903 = 5890.77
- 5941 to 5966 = 5956.24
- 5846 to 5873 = 5871.81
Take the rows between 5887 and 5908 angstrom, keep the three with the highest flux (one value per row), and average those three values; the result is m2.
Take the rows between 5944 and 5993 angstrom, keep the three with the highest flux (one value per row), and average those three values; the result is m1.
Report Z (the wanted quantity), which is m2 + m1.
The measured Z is 18.5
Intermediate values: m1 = 9.50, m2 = 9.0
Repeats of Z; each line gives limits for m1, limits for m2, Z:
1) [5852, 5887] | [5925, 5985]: 18.7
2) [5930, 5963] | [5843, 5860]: 18.3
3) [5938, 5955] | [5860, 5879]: 18.2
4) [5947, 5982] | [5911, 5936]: 19.2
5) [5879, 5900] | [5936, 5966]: 18.2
